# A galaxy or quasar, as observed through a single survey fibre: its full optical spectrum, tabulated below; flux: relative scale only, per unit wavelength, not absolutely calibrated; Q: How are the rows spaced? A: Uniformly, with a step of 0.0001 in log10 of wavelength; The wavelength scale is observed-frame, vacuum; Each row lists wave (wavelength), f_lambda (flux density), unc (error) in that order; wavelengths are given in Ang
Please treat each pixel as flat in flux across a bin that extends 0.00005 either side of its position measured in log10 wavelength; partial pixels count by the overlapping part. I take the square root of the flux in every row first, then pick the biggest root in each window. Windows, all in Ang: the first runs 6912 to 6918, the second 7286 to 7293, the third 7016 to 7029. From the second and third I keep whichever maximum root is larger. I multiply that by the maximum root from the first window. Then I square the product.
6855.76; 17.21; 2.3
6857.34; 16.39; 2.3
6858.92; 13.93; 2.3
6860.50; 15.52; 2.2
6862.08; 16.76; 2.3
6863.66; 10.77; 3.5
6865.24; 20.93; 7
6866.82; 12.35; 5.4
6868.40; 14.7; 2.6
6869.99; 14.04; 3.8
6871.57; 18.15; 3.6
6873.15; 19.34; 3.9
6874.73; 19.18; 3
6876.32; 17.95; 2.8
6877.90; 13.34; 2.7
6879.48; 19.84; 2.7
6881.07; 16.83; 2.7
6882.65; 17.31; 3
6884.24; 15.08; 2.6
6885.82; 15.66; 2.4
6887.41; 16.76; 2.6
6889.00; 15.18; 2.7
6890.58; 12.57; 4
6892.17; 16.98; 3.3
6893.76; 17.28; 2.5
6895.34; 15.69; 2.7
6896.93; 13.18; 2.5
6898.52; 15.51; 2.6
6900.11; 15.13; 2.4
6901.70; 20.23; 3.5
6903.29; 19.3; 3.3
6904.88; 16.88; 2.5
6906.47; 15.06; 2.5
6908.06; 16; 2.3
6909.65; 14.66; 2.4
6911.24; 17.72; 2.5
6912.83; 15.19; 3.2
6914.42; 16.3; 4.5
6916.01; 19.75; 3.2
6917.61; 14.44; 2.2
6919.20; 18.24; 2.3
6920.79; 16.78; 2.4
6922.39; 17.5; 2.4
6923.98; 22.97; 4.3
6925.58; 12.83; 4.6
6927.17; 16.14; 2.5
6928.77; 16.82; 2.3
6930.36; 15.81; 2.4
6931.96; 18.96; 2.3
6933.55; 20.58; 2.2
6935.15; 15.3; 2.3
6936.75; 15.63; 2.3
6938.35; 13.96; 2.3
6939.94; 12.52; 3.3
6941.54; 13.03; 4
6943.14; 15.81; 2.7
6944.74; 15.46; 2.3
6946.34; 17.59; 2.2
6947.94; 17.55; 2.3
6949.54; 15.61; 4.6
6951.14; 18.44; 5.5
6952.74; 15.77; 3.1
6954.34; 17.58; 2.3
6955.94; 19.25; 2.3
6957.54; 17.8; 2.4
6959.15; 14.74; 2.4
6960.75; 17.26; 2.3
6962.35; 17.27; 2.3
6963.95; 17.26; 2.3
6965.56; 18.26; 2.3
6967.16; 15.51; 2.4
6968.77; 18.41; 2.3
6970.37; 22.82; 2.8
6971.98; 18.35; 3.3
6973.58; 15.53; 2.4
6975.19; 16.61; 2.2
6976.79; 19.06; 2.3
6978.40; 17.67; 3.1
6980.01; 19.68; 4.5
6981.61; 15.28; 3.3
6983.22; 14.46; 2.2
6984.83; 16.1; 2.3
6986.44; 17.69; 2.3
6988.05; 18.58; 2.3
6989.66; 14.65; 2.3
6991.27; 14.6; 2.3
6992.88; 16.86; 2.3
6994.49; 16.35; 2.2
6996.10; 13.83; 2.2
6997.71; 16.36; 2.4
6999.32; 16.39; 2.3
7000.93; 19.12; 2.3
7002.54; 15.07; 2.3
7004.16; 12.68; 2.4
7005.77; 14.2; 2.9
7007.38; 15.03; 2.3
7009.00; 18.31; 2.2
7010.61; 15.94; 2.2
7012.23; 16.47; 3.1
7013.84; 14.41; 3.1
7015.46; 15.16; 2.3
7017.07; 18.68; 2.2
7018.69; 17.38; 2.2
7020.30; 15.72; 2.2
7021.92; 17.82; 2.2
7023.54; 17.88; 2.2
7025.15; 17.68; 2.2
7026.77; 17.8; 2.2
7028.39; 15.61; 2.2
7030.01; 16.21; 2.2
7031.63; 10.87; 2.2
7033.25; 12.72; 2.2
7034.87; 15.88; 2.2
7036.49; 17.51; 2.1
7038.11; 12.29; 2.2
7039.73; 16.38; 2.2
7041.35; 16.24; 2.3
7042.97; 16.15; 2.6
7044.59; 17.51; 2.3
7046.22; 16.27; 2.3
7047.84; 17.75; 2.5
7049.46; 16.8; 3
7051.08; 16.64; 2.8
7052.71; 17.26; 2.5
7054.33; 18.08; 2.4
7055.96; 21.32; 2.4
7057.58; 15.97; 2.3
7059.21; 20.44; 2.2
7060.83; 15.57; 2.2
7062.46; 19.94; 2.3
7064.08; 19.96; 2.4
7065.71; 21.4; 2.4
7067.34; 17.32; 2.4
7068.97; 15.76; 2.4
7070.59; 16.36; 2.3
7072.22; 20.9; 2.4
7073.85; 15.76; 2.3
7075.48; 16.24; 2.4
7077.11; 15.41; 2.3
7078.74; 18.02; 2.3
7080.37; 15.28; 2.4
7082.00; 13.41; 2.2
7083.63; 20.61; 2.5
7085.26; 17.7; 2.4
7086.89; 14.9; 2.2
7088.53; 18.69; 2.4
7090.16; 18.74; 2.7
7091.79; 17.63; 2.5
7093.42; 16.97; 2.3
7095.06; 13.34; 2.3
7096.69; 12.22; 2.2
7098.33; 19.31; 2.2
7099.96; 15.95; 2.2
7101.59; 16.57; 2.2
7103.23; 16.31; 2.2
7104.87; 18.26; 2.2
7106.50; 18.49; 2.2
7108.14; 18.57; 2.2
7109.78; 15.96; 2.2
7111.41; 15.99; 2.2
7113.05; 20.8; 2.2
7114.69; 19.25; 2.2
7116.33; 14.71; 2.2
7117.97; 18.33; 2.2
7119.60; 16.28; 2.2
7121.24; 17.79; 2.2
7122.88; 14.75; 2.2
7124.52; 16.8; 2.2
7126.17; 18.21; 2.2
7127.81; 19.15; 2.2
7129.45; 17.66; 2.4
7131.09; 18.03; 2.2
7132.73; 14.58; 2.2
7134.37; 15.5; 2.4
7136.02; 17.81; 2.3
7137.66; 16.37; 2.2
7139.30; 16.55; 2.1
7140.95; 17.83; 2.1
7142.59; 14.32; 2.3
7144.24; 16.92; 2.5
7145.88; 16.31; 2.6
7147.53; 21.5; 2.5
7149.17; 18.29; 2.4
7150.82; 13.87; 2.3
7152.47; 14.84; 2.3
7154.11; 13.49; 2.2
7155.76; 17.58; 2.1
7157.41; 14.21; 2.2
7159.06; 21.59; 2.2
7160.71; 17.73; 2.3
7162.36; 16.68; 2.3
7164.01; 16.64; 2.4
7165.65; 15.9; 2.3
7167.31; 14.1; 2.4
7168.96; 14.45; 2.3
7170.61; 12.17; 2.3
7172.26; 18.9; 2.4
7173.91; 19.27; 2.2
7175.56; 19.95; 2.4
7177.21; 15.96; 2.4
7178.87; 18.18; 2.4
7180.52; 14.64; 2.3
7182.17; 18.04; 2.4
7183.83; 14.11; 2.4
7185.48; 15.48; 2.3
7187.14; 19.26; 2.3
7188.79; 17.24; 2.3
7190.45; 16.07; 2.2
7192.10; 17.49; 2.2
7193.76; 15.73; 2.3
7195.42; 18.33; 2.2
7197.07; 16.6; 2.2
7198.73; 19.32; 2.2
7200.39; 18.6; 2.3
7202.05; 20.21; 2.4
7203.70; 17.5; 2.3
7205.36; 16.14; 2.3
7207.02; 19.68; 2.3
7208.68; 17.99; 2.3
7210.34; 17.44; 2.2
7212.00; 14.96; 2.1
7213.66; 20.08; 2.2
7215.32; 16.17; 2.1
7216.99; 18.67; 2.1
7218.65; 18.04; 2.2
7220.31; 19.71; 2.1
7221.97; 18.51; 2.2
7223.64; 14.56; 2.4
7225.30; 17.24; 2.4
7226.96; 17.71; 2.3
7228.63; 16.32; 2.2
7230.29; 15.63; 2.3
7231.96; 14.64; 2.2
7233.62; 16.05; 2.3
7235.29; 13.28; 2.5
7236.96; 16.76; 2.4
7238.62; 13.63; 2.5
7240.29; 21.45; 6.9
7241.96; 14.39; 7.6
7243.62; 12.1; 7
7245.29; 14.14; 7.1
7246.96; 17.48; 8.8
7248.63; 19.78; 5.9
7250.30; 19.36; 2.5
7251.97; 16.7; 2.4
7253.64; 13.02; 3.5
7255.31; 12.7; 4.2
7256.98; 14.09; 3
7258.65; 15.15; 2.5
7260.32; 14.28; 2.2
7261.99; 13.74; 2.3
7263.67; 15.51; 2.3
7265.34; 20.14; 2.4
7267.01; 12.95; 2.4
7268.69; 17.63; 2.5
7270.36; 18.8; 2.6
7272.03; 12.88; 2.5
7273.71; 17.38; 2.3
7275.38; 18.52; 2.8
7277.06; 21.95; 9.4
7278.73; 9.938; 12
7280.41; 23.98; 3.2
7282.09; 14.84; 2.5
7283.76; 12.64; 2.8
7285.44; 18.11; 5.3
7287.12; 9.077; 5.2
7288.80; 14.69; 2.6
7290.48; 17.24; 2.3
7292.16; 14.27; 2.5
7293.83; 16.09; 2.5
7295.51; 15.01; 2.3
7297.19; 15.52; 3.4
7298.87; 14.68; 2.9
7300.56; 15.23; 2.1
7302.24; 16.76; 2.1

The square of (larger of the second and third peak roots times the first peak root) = 369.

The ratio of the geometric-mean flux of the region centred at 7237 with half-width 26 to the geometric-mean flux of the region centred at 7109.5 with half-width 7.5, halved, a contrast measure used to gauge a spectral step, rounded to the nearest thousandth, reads 0.456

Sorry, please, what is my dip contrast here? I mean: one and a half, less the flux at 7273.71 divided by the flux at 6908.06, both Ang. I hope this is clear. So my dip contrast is 0.414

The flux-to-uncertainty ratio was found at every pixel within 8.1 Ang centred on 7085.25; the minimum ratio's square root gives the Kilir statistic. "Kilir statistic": 2.47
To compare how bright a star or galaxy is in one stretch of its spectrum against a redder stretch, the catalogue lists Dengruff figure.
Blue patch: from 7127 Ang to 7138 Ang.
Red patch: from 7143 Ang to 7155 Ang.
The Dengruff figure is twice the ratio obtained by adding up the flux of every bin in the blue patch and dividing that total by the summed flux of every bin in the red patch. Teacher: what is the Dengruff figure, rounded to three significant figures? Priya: 2.07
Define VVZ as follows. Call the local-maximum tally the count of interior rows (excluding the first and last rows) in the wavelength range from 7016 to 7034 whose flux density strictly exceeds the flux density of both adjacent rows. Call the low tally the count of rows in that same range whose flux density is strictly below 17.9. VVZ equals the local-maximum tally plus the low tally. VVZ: 13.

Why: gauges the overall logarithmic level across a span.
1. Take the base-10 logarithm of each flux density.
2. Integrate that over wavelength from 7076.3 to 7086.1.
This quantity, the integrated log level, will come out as 12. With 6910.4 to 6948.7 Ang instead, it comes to 46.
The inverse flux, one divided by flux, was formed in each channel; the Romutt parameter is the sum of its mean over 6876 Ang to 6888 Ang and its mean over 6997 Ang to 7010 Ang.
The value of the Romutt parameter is 0.125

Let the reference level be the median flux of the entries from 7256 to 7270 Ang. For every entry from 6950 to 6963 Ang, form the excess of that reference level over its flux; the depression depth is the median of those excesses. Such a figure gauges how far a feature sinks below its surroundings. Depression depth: -2.7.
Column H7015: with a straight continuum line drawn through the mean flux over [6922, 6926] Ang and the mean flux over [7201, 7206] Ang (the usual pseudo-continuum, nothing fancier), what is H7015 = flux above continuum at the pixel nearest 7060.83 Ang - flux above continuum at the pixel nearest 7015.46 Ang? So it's 0.4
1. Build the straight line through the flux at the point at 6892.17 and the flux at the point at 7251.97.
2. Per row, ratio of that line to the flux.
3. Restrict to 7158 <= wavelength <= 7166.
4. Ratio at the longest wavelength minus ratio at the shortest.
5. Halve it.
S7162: 0.14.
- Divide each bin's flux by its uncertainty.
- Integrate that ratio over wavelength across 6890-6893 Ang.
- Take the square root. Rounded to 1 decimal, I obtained 3.6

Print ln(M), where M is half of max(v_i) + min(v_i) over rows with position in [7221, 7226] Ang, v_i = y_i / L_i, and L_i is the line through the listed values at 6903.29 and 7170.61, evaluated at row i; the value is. 0.43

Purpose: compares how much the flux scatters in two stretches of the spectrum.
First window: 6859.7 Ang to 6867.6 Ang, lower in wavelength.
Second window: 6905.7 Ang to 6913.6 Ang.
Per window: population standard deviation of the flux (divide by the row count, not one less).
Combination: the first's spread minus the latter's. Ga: 2.5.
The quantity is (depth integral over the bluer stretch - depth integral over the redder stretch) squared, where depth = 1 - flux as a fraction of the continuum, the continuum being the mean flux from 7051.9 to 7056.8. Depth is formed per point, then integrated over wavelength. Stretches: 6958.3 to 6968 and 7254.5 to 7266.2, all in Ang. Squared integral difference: 1.6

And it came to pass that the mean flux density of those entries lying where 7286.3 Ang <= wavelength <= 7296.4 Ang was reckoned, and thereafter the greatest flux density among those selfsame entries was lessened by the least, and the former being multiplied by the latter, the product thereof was 118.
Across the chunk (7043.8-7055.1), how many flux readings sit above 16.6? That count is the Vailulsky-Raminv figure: 6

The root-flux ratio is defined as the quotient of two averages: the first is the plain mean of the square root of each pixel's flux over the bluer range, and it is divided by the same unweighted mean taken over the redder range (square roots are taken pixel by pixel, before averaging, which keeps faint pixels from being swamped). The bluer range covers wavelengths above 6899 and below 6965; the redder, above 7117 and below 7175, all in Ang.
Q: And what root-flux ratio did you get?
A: 1.000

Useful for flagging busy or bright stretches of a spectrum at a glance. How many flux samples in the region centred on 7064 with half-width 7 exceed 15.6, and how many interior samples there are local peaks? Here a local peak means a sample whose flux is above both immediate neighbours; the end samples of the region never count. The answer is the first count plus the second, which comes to 10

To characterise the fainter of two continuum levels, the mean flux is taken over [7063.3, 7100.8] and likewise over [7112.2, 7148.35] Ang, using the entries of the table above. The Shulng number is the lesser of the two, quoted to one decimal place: 17.0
